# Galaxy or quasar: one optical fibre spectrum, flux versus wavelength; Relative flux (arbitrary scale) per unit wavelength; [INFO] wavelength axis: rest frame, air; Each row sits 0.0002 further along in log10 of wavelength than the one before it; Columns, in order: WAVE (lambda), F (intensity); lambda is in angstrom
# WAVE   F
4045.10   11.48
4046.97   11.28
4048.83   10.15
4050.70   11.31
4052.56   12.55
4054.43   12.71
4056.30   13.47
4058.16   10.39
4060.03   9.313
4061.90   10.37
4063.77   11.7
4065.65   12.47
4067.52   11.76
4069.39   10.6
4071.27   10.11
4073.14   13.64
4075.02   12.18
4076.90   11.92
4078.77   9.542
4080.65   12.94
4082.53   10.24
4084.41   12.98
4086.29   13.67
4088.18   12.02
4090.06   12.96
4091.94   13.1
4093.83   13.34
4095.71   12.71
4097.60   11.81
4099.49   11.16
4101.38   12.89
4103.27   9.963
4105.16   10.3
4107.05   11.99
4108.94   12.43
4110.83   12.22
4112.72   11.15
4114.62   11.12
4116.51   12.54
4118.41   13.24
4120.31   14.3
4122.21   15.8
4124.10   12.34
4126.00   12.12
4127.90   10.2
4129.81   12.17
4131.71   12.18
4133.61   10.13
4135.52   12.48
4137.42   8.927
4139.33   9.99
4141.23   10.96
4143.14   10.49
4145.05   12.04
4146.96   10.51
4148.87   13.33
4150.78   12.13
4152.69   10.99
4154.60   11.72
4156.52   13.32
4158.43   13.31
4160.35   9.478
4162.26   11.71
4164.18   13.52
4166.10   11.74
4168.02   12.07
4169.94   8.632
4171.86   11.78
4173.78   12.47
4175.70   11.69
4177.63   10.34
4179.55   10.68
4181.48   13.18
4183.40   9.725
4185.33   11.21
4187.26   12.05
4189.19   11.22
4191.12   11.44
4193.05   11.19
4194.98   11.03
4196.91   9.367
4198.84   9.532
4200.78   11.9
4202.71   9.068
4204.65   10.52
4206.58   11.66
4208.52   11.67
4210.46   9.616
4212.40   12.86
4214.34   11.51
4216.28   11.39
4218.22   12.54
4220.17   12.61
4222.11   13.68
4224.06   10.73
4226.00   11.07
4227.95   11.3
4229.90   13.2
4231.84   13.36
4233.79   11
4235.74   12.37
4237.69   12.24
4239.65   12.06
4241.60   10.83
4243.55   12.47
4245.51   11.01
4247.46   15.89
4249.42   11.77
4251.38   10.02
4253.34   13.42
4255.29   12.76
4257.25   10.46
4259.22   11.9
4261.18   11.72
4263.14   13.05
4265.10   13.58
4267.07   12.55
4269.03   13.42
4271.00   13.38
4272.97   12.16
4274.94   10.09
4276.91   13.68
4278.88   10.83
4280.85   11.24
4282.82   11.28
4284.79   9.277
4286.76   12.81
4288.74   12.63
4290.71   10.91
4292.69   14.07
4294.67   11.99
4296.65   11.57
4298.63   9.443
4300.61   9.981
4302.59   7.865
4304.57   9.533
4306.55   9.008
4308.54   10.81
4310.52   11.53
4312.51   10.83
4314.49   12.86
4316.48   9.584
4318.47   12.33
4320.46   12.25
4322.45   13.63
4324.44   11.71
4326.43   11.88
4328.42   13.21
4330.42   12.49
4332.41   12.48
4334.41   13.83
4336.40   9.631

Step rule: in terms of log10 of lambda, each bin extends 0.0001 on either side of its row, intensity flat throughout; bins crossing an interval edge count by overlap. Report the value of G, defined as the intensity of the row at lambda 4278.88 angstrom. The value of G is 10.83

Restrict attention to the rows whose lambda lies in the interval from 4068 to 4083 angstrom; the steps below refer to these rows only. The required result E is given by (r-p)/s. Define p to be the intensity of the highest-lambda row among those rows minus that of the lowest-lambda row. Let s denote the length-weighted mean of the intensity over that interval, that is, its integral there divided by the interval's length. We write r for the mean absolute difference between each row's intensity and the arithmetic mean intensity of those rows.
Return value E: 0.14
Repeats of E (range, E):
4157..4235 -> 0.29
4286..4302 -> 0.35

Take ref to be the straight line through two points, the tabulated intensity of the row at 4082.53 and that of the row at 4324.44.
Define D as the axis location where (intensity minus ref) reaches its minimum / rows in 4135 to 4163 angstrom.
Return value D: 4137.42 angstrom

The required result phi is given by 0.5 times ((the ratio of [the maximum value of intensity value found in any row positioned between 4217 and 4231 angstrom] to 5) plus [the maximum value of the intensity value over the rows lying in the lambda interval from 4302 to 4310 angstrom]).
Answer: 6.8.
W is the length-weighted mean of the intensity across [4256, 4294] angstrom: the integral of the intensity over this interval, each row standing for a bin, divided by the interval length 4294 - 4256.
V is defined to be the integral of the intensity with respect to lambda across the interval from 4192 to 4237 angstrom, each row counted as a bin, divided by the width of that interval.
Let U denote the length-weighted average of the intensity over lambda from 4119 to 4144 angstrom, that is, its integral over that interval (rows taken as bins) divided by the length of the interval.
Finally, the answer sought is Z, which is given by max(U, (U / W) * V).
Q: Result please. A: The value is 11.7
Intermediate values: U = 11.7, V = 11.5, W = 12.06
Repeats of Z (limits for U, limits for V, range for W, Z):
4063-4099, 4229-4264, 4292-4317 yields 13.8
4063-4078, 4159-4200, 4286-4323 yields 11.8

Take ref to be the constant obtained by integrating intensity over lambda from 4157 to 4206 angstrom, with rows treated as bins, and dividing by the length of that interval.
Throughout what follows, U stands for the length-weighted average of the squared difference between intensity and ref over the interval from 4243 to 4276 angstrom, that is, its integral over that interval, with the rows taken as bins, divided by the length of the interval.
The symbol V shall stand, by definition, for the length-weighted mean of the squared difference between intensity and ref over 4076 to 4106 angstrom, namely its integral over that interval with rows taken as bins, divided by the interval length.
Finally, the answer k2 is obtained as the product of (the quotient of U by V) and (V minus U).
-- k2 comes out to -1.6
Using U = 3.4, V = 2.3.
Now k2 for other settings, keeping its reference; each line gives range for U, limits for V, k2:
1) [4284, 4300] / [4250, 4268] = -0.2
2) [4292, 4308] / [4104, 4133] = -0.9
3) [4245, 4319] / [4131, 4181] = -1.8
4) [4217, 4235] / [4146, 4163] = 0.0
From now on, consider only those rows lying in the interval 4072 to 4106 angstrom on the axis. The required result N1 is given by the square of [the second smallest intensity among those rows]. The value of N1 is 99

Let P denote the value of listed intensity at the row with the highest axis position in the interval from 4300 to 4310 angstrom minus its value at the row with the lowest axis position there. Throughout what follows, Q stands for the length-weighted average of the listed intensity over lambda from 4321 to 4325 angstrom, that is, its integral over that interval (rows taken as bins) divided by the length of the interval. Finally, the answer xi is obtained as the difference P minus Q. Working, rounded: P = 0.8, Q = 12.7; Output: -11.9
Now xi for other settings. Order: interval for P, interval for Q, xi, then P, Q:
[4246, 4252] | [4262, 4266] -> -19.1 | -5.9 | 13.3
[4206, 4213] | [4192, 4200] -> -9.1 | 1.2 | 10.3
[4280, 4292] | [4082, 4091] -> -12.8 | -0.3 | 12.5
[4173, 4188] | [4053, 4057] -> -13.4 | -0.4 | 13.0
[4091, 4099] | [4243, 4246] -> -13.0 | -1.3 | 11.7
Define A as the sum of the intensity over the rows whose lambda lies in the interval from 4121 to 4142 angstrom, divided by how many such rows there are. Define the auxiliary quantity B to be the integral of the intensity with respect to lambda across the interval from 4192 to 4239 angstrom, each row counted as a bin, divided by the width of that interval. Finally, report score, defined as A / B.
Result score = 1.01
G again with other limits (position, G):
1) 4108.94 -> 12.43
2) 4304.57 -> 9.533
